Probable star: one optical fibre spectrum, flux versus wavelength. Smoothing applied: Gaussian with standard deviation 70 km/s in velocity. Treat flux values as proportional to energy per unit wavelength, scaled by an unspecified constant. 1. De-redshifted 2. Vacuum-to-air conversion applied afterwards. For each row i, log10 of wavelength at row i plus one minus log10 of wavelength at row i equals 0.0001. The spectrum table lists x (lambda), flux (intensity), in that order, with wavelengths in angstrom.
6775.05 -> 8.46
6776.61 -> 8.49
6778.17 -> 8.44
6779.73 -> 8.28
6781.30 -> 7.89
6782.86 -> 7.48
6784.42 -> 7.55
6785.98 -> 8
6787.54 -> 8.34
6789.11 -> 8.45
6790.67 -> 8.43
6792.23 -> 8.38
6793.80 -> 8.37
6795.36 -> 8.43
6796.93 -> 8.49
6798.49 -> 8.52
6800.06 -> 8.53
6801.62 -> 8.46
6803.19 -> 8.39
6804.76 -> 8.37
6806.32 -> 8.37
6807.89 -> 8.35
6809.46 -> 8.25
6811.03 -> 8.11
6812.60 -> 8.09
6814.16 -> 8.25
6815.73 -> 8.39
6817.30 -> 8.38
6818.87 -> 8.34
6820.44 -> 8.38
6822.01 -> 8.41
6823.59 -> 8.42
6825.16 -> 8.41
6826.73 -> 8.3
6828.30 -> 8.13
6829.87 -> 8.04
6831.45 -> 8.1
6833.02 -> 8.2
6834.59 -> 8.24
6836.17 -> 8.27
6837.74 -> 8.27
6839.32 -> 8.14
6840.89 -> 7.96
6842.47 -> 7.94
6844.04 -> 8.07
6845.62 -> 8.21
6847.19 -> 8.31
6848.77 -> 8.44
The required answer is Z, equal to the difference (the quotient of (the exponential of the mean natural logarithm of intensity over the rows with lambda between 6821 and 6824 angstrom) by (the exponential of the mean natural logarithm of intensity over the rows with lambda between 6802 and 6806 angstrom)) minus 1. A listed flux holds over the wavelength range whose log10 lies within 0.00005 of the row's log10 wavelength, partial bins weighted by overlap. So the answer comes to 0.004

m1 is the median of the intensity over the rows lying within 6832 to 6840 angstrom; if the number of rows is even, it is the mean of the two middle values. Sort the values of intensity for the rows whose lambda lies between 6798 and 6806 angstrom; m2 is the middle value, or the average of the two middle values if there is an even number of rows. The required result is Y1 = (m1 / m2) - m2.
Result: -7.49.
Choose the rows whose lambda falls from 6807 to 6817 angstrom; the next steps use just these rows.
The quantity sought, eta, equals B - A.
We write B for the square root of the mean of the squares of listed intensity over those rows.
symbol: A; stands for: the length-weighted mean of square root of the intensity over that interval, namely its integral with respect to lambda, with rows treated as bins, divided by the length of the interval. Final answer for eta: 5.37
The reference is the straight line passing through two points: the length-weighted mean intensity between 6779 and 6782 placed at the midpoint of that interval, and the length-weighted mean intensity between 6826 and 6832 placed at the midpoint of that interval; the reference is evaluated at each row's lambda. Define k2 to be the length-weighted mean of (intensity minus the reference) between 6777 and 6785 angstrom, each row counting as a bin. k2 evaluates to -0.1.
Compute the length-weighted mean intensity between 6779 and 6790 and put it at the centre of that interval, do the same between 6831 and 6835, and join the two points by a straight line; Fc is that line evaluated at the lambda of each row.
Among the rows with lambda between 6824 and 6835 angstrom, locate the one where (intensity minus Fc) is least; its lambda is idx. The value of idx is 6829.87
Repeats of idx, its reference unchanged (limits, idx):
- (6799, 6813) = 6812.60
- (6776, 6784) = 6782.86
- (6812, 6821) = 6812.60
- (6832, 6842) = 6840.89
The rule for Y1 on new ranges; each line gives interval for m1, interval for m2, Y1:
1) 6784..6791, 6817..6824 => -7.38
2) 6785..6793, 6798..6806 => -7.47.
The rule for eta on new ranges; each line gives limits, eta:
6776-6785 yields 5.20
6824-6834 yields 5.33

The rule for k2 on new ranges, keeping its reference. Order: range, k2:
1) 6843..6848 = 0.0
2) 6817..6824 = 0.3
